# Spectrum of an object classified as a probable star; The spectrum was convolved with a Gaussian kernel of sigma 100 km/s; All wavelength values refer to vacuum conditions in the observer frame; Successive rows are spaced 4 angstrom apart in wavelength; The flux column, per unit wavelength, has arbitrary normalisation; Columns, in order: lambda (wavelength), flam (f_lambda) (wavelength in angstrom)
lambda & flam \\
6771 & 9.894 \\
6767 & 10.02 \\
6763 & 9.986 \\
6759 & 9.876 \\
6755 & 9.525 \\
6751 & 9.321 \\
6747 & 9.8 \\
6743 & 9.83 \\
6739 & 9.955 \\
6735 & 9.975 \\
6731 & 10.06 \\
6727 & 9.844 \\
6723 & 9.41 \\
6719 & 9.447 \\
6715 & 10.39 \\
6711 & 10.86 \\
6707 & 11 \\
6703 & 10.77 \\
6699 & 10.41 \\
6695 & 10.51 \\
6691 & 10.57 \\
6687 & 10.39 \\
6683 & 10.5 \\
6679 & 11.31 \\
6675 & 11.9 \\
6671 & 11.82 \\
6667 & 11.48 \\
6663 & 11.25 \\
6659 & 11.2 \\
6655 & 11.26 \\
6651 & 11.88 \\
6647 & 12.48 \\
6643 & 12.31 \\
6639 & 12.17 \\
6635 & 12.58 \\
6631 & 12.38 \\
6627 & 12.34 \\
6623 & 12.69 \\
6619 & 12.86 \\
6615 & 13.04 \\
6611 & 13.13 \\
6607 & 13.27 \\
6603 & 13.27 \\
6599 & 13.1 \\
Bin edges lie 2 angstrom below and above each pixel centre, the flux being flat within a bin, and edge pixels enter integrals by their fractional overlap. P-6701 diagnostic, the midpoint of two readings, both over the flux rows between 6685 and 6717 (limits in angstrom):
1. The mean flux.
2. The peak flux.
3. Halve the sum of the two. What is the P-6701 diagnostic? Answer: 10.8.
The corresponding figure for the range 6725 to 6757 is 9.9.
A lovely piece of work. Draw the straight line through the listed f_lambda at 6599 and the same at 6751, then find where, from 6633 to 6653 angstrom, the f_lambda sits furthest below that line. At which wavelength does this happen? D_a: 6639 angstrom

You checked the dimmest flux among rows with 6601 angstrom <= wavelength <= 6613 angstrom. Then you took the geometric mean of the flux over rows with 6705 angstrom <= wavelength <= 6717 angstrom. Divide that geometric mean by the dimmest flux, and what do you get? 0.82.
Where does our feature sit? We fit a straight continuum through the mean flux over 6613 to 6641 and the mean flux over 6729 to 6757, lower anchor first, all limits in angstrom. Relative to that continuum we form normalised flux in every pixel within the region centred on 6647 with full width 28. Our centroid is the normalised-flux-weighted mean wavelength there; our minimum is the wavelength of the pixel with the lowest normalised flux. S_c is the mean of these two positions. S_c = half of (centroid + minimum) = 6650.9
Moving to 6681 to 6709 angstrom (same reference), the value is 6691.1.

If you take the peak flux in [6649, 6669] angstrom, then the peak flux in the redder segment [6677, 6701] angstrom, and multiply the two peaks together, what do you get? 134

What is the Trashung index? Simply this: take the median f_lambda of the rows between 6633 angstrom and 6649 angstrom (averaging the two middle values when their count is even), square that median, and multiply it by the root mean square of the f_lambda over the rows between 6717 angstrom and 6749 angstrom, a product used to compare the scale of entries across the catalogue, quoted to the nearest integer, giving 1505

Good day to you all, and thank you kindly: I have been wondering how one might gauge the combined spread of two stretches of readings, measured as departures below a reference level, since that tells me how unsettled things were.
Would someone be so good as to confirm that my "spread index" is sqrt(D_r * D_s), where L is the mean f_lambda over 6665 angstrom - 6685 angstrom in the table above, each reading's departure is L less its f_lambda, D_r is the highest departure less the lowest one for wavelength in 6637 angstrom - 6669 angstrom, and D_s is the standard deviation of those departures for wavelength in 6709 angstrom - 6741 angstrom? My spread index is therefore 0.8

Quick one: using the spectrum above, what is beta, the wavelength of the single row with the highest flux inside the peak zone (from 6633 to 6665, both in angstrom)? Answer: 6635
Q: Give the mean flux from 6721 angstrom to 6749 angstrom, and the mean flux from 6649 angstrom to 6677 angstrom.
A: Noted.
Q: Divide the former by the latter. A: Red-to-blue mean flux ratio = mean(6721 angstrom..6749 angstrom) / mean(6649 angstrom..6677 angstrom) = 0.853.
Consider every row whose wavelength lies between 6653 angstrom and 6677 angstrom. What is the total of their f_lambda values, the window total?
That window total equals 69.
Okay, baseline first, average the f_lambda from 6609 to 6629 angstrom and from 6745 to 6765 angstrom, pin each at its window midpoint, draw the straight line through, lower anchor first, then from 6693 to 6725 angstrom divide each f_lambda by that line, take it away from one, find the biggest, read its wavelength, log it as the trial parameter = 6719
